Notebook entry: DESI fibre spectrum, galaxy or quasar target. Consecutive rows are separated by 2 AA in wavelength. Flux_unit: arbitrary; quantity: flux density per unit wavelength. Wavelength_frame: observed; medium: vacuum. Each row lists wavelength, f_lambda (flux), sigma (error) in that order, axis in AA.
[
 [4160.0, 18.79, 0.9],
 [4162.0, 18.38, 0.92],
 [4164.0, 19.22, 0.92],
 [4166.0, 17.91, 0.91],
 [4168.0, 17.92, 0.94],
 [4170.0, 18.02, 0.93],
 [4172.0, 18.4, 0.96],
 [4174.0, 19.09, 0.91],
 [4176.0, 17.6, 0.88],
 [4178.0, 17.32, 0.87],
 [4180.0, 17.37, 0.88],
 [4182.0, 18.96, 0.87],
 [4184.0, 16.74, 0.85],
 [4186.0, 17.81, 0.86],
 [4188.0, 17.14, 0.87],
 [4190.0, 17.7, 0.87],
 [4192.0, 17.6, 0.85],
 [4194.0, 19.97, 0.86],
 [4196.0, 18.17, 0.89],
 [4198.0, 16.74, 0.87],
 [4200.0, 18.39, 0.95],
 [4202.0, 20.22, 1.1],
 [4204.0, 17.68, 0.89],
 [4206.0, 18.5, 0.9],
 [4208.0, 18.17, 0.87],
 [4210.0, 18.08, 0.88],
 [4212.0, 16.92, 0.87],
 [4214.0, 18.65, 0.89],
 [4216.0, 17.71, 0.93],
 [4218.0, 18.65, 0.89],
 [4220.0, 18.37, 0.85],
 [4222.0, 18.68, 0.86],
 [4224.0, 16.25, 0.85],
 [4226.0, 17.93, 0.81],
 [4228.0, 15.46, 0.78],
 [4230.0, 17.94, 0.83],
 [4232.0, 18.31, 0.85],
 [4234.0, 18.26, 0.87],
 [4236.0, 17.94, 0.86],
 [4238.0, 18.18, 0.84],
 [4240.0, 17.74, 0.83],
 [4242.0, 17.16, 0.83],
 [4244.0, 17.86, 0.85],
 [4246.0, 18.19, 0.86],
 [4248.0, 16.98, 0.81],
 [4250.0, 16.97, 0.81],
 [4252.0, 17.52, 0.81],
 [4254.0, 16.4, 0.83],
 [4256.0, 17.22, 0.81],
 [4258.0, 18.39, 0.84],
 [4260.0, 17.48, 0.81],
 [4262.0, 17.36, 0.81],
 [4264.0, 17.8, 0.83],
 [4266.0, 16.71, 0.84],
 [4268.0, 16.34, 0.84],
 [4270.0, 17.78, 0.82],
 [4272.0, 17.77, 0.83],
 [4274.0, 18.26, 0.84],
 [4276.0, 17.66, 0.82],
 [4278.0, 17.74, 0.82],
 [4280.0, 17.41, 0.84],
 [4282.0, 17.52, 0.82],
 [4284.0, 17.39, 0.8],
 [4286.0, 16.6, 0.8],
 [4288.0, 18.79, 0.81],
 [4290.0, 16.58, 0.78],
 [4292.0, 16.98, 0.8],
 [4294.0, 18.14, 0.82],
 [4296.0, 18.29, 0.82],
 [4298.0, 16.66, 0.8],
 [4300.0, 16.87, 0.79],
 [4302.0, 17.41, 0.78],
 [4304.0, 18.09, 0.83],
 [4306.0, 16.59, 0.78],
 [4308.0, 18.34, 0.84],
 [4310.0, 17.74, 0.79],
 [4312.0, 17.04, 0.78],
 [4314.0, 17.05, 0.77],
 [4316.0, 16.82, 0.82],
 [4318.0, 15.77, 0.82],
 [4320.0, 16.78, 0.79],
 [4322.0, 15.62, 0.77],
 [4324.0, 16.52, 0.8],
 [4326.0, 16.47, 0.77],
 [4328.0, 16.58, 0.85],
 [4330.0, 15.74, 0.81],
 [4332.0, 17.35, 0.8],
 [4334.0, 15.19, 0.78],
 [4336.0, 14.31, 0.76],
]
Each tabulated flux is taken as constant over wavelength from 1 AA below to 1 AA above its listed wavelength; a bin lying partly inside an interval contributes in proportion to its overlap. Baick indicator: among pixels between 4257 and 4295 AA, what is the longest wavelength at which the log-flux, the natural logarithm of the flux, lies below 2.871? 4292.0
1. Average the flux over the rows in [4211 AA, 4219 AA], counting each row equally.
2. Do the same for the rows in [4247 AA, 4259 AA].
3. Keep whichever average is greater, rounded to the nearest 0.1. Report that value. 18.0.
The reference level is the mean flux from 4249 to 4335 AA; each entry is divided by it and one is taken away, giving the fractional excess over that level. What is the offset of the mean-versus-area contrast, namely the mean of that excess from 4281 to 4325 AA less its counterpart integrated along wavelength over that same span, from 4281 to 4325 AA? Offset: 0.0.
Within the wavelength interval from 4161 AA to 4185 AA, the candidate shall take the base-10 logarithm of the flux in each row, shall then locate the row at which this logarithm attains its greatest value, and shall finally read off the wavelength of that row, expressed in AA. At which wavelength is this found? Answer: 4164.0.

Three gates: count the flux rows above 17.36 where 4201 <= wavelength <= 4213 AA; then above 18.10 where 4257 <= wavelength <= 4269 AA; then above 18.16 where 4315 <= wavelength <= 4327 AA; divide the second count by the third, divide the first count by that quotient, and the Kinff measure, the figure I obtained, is 0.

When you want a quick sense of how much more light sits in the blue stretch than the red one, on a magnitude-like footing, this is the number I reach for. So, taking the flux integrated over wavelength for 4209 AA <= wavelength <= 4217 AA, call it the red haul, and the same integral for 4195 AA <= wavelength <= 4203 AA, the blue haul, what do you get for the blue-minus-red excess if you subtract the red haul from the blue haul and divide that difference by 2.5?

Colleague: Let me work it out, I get 2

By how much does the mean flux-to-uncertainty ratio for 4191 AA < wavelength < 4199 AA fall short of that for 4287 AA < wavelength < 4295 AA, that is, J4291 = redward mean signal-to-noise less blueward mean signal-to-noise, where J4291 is 1.05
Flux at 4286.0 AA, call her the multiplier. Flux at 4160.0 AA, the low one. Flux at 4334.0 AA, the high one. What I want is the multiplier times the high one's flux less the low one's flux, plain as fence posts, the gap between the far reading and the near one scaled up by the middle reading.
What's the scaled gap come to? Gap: -60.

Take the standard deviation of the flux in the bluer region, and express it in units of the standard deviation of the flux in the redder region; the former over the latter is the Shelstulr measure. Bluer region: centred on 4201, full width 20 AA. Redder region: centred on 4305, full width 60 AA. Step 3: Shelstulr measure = 1.2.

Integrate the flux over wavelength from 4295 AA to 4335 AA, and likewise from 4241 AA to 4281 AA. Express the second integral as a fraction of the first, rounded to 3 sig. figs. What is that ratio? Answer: 1.04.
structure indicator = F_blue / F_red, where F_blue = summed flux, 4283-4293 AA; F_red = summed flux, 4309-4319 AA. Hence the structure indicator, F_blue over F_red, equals 1.02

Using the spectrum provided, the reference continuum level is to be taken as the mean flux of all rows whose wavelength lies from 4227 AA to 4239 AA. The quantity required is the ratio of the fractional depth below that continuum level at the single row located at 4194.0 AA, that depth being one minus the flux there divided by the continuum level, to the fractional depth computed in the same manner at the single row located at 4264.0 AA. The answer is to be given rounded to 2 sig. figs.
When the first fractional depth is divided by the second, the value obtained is 19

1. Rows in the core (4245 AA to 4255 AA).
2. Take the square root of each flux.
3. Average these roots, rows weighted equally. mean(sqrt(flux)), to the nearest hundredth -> 4.15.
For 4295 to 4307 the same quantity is 4.16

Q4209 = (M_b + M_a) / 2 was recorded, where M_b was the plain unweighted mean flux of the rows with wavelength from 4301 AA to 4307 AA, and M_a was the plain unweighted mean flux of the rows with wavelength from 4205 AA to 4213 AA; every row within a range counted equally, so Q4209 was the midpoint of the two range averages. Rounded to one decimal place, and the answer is 17.6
